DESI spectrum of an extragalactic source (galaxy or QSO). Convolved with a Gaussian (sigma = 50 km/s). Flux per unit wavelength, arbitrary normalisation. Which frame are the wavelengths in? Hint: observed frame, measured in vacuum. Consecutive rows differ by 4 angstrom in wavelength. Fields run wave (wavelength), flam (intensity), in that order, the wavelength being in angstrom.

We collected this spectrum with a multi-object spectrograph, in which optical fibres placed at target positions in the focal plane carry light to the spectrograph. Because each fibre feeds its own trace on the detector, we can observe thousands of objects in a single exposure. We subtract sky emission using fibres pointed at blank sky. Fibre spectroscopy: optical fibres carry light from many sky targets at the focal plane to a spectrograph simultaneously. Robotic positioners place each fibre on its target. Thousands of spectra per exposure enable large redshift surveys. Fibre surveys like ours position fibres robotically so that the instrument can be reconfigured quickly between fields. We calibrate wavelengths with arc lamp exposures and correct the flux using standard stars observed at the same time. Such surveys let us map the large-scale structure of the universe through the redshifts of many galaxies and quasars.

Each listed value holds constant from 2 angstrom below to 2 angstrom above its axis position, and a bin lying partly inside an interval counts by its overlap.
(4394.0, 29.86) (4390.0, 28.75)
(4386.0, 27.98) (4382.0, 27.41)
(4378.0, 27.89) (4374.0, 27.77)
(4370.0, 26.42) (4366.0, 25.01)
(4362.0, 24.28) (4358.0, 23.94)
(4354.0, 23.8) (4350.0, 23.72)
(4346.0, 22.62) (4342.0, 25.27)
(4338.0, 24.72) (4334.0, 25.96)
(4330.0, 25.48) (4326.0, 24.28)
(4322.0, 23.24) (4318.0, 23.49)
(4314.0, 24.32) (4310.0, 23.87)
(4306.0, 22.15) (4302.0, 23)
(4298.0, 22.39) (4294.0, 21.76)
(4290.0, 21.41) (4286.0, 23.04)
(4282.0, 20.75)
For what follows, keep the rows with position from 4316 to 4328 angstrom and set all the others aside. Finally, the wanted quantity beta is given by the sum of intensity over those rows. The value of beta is 71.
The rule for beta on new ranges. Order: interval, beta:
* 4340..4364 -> 144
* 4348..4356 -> 48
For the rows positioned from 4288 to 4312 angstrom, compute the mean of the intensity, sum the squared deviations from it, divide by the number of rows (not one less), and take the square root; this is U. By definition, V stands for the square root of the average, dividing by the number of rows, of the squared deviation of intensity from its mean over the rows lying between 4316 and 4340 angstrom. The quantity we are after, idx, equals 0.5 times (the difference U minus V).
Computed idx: -0.1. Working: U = 0.8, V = 0.98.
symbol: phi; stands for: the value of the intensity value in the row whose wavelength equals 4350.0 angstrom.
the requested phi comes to 23.72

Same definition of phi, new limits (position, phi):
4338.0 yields 24.72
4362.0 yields 24.28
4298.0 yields 22.39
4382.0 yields 27.41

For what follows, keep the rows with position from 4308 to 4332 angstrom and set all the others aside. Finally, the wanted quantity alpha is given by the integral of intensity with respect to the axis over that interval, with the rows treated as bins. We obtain 579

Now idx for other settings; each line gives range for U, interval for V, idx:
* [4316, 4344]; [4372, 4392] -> 0.3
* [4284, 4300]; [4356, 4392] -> -0.5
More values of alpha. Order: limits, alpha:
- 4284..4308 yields 535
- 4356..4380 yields 621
